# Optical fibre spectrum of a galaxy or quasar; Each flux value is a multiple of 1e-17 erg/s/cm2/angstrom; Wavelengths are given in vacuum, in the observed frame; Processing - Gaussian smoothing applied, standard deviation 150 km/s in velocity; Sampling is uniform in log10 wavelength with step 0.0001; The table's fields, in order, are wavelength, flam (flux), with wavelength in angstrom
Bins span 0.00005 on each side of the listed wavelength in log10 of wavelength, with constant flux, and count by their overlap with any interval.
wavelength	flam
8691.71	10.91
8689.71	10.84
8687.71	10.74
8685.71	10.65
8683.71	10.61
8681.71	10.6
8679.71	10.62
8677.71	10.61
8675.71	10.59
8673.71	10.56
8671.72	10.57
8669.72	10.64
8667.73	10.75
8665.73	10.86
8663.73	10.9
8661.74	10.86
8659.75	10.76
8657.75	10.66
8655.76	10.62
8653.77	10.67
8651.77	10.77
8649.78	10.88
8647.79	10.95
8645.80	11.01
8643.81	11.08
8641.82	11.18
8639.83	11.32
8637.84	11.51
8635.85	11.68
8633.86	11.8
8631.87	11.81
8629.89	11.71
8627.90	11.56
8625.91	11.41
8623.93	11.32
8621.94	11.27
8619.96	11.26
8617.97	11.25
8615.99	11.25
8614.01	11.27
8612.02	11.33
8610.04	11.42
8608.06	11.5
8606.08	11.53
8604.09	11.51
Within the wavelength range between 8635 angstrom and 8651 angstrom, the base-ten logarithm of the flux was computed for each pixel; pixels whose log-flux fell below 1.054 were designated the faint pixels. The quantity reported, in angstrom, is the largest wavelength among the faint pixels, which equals 8649.78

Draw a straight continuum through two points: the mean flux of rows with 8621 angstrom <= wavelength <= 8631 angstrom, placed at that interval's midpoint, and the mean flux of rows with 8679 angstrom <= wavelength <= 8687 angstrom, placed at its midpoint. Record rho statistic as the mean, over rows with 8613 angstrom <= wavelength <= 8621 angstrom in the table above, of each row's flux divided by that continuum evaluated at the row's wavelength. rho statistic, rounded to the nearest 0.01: 0.97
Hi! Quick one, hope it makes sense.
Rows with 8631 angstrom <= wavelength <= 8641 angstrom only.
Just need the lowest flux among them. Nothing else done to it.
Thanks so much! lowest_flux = 11.32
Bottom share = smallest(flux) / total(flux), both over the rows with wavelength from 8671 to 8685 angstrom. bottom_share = 0.142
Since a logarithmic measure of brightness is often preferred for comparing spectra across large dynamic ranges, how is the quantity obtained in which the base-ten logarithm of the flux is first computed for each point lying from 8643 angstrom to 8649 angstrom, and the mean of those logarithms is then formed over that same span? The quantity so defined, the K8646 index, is 1.04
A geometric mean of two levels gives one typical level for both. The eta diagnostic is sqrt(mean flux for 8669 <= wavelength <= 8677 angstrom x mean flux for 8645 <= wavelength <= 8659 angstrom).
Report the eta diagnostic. 10.69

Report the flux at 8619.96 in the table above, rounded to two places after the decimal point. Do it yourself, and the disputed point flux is 11.26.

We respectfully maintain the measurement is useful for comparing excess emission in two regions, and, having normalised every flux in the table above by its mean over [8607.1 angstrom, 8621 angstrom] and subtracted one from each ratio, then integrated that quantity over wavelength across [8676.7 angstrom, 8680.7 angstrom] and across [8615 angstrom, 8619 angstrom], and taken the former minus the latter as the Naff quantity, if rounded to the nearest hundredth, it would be -0.22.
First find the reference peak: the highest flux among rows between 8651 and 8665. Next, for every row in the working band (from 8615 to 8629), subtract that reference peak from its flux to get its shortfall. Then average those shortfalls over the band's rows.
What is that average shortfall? 0.4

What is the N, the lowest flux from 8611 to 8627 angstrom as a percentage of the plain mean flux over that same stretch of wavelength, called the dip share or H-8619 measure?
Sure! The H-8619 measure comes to 99.6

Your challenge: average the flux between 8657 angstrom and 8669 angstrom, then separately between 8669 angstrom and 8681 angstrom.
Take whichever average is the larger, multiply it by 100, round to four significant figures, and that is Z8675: 1080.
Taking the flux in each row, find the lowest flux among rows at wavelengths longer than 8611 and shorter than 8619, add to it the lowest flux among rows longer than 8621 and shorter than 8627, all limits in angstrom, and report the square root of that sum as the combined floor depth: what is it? 4.75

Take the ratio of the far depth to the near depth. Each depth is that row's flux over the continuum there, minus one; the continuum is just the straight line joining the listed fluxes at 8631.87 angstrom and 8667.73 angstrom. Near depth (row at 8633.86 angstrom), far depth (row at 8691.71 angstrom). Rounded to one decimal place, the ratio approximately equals 20.8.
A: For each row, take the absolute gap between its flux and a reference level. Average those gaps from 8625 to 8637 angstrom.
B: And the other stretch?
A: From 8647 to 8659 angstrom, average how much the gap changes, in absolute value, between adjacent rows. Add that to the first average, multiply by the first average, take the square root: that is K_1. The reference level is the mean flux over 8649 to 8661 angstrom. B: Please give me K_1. 1.0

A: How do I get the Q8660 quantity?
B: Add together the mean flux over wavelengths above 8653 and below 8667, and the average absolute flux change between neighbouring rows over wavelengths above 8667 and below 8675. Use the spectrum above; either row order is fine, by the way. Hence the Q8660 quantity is 10.8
